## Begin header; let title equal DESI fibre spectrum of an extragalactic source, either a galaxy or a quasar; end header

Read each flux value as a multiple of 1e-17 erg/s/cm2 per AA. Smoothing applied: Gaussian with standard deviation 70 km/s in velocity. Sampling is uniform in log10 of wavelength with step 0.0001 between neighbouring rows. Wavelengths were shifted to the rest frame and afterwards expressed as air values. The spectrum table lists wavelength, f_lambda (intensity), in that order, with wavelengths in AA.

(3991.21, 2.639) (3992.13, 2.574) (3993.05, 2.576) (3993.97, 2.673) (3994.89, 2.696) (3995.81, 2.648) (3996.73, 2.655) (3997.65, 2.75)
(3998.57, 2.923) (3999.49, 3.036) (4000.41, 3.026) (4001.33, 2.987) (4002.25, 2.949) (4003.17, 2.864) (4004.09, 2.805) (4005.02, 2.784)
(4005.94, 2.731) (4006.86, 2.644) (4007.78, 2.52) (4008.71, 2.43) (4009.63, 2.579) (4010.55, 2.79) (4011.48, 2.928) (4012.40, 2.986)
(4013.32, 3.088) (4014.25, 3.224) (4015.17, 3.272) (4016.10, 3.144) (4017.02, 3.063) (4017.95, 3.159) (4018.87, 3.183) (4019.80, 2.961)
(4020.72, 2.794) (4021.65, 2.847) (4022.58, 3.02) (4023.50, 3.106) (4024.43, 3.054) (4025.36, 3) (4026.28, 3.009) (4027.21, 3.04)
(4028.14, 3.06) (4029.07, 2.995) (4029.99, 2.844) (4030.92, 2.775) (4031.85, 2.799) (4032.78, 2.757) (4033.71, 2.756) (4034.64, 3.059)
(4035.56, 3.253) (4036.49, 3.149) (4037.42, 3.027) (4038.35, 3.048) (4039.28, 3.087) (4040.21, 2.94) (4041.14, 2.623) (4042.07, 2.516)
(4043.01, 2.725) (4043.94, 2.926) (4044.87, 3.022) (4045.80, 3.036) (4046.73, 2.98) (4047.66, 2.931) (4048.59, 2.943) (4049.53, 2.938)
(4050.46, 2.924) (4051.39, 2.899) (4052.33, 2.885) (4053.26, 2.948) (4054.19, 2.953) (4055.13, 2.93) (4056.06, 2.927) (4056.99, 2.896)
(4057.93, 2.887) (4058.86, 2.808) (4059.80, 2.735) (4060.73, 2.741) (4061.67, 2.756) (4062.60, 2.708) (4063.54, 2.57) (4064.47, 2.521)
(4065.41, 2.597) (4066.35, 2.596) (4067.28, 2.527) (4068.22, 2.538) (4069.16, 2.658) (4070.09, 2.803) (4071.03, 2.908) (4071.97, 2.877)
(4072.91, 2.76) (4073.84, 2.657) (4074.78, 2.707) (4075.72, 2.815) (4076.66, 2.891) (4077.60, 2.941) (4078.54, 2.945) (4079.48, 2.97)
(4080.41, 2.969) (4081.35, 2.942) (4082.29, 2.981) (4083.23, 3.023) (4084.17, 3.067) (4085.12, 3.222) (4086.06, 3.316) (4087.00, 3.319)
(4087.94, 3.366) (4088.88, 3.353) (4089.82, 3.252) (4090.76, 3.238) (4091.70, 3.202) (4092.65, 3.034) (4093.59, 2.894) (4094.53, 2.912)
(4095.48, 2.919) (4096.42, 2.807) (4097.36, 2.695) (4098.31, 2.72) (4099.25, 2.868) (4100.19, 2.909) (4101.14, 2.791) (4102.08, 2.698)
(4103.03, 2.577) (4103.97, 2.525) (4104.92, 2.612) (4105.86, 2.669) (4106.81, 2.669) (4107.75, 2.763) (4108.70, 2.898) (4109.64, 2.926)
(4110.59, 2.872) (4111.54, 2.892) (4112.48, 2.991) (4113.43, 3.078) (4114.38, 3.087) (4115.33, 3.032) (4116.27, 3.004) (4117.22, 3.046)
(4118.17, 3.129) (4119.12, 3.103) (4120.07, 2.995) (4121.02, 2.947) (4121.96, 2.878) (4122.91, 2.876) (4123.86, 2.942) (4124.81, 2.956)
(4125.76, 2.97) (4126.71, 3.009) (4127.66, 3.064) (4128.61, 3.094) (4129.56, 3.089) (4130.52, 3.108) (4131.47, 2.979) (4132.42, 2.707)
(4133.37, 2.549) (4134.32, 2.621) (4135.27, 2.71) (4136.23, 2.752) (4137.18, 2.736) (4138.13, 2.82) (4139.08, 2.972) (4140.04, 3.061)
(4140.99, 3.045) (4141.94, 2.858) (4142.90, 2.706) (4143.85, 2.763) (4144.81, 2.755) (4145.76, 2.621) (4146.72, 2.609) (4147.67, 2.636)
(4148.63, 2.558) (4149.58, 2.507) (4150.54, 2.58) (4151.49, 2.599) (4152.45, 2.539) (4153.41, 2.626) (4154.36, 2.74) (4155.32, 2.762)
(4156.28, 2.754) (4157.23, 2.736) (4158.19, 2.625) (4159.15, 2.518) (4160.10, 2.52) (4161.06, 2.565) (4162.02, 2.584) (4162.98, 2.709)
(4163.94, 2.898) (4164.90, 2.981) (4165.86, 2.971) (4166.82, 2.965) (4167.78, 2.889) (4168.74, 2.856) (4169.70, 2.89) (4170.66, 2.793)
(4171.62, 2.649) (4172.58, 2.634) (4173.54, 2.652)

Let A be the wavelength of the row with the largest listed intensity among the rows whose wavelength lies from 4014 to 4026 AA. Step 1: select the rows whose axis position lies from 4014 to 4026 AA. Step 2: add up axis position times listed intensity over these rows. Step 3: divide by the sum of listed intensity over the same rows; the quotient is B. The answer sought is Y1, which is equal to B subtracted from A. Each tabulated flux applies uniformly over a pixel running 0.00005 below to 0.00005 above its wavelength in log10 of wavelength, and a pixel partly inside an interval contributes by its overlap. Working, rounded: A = 4015.17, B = 4019.7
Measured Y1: -4.5 AA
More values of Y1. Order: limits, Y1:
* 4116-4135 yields -7.0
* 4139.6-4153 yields -6.0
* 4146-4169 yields 6.9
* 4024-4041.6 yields 2.8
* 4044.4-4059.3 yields -6.0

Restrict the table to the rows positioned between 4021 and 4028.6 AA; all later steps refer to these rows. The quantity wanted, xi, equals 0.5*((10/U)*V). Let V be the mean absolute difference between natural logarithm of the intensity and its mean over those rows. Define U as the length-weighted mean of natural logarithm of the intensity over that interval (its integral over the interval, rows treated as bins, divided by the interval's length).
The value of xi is 0.07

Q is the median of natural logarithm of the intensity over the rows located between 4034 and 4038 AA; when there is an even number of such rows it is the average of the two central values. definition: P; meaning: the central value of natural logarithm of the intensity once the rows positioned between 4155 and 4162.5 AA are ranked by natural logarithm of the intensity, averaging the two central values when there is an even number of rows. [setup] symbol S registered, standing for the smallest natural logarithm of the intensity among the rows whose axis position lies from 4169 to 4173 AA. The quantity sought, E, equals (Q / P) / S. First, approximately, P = 0.96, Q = 1.133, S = 0.97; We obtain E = 1.22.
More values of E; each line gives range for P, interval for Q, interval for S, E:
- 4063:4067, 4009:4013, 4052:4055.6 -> 1.04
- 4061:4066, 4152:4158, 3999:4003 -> 0.98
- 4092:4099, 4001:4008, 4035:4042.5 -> 1.05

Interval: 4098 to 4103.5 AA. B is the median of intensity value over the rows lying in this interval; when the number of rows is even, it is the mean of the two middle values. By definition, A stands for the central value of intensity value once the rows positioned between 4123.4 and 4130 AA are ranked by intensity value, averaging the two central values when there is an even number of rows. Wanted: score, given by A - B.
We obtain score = 0.25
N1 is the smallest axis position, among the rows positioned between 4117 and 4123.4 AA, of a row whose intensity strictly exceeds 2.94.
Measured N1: 4117.22 AA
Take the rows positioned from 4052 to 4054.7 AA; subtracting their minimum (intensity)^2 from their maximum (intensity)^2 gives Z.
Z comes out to 0.4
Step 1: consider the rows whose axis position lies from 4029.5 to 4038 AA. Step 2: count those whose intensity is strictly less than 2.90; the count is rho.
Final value 5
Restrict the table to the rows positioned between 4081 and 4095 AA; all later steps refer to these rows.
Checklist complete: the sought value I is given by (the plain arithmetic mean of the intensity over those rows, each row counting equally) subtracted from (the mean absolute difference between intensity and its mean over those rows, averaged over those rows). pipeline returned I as -2.99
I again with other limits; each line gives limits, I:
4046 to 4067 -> -2.70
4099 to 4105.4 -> -2.59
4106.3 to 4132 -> -2.89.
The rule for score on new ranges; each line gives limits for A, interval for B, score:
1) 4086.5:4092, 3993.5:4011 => 0.54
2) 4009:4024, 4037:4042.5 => 0.06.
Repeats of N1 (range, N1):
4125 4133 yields 4125.76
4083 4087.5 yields 4083.23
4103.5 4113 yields 4112.48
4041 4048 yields 4044.87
